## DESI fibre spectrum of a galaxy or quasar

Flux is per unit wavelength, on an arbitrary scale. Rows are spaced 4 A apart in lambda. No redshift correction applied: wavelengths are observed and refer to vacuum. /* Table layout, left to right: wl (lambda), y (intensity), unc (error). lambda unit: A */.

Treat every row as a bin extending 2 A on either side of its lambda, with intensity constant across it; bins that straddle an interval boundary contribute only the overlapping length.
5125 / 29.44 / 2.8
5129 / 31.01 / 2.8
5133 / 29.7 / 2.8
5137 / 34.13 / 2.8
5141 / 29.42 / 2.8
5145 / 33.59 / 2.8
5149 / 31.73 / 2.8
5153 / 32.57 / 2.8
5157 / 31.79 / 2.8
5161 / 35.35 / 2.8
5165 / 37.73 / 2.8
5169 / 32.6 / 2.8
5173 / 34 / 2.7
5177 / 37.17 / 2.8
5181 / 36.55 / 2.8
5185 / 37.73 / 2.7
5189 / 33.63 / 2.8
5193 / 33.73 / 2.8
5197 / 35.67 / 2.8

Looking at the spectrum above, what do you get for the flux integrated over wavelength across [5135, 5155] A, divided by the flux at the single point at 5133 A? 21.7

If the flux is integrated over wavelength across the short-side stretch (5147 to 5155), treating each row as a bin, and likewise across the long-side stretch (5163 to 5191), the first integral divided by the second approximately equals 0.26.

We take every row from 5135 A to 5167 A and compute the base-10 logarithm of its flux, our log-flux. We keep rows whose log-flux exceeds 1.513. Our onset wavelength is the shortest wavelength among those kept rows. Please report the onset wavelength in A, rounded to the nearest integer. 5137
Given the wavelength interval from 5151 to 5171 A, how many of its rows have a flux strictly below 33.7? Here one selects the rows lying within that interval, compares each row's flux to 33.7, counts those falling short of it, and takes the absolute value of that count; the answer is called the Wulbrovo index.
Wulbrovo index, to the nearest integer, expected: 3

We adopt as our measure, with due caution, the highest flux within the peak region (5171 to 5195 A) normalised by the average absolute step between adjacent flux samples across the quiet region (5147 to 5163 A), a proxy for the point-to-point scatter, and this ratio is 22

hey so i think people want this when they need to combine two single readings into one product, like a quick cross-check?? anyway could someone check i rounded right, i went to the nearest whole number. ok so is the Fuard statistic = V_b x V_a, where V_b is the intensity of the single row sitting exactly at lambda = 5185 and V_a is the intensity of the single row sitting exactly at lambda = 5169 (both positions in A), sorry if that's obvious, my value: 1230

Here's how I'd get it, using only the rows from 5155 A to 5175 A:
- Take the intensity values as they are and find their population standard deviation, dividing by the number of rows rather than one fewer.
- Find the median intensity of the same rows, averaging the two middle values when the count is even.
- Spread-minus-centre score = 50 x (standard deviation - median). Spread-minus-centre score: -1595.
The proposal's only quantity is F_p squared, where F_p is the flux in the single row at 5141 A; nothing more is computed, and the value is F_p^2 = 866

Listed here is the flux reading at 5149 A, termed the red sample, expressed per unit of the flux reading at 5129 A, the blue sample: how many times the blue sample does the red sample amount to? 1.02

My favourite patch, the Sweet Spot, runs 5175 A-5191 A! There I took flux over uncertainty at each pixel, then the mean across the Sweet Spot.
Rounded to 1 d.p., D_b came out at 13.1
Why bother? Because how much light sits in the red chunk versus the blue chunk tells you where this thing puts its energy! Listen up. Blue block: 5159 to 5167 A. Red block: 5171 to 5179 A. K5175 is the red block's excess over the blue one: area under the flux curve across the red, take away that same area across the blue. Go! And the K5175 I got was -8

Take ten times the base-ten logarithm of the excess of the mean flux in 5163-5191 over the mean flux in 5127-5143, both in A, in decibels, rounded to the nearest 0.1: 6.6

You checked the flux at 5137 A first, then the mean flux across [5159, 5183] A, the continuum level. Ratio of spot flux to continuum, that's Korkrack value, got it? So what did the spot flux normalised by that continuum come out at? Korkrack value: 0.96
